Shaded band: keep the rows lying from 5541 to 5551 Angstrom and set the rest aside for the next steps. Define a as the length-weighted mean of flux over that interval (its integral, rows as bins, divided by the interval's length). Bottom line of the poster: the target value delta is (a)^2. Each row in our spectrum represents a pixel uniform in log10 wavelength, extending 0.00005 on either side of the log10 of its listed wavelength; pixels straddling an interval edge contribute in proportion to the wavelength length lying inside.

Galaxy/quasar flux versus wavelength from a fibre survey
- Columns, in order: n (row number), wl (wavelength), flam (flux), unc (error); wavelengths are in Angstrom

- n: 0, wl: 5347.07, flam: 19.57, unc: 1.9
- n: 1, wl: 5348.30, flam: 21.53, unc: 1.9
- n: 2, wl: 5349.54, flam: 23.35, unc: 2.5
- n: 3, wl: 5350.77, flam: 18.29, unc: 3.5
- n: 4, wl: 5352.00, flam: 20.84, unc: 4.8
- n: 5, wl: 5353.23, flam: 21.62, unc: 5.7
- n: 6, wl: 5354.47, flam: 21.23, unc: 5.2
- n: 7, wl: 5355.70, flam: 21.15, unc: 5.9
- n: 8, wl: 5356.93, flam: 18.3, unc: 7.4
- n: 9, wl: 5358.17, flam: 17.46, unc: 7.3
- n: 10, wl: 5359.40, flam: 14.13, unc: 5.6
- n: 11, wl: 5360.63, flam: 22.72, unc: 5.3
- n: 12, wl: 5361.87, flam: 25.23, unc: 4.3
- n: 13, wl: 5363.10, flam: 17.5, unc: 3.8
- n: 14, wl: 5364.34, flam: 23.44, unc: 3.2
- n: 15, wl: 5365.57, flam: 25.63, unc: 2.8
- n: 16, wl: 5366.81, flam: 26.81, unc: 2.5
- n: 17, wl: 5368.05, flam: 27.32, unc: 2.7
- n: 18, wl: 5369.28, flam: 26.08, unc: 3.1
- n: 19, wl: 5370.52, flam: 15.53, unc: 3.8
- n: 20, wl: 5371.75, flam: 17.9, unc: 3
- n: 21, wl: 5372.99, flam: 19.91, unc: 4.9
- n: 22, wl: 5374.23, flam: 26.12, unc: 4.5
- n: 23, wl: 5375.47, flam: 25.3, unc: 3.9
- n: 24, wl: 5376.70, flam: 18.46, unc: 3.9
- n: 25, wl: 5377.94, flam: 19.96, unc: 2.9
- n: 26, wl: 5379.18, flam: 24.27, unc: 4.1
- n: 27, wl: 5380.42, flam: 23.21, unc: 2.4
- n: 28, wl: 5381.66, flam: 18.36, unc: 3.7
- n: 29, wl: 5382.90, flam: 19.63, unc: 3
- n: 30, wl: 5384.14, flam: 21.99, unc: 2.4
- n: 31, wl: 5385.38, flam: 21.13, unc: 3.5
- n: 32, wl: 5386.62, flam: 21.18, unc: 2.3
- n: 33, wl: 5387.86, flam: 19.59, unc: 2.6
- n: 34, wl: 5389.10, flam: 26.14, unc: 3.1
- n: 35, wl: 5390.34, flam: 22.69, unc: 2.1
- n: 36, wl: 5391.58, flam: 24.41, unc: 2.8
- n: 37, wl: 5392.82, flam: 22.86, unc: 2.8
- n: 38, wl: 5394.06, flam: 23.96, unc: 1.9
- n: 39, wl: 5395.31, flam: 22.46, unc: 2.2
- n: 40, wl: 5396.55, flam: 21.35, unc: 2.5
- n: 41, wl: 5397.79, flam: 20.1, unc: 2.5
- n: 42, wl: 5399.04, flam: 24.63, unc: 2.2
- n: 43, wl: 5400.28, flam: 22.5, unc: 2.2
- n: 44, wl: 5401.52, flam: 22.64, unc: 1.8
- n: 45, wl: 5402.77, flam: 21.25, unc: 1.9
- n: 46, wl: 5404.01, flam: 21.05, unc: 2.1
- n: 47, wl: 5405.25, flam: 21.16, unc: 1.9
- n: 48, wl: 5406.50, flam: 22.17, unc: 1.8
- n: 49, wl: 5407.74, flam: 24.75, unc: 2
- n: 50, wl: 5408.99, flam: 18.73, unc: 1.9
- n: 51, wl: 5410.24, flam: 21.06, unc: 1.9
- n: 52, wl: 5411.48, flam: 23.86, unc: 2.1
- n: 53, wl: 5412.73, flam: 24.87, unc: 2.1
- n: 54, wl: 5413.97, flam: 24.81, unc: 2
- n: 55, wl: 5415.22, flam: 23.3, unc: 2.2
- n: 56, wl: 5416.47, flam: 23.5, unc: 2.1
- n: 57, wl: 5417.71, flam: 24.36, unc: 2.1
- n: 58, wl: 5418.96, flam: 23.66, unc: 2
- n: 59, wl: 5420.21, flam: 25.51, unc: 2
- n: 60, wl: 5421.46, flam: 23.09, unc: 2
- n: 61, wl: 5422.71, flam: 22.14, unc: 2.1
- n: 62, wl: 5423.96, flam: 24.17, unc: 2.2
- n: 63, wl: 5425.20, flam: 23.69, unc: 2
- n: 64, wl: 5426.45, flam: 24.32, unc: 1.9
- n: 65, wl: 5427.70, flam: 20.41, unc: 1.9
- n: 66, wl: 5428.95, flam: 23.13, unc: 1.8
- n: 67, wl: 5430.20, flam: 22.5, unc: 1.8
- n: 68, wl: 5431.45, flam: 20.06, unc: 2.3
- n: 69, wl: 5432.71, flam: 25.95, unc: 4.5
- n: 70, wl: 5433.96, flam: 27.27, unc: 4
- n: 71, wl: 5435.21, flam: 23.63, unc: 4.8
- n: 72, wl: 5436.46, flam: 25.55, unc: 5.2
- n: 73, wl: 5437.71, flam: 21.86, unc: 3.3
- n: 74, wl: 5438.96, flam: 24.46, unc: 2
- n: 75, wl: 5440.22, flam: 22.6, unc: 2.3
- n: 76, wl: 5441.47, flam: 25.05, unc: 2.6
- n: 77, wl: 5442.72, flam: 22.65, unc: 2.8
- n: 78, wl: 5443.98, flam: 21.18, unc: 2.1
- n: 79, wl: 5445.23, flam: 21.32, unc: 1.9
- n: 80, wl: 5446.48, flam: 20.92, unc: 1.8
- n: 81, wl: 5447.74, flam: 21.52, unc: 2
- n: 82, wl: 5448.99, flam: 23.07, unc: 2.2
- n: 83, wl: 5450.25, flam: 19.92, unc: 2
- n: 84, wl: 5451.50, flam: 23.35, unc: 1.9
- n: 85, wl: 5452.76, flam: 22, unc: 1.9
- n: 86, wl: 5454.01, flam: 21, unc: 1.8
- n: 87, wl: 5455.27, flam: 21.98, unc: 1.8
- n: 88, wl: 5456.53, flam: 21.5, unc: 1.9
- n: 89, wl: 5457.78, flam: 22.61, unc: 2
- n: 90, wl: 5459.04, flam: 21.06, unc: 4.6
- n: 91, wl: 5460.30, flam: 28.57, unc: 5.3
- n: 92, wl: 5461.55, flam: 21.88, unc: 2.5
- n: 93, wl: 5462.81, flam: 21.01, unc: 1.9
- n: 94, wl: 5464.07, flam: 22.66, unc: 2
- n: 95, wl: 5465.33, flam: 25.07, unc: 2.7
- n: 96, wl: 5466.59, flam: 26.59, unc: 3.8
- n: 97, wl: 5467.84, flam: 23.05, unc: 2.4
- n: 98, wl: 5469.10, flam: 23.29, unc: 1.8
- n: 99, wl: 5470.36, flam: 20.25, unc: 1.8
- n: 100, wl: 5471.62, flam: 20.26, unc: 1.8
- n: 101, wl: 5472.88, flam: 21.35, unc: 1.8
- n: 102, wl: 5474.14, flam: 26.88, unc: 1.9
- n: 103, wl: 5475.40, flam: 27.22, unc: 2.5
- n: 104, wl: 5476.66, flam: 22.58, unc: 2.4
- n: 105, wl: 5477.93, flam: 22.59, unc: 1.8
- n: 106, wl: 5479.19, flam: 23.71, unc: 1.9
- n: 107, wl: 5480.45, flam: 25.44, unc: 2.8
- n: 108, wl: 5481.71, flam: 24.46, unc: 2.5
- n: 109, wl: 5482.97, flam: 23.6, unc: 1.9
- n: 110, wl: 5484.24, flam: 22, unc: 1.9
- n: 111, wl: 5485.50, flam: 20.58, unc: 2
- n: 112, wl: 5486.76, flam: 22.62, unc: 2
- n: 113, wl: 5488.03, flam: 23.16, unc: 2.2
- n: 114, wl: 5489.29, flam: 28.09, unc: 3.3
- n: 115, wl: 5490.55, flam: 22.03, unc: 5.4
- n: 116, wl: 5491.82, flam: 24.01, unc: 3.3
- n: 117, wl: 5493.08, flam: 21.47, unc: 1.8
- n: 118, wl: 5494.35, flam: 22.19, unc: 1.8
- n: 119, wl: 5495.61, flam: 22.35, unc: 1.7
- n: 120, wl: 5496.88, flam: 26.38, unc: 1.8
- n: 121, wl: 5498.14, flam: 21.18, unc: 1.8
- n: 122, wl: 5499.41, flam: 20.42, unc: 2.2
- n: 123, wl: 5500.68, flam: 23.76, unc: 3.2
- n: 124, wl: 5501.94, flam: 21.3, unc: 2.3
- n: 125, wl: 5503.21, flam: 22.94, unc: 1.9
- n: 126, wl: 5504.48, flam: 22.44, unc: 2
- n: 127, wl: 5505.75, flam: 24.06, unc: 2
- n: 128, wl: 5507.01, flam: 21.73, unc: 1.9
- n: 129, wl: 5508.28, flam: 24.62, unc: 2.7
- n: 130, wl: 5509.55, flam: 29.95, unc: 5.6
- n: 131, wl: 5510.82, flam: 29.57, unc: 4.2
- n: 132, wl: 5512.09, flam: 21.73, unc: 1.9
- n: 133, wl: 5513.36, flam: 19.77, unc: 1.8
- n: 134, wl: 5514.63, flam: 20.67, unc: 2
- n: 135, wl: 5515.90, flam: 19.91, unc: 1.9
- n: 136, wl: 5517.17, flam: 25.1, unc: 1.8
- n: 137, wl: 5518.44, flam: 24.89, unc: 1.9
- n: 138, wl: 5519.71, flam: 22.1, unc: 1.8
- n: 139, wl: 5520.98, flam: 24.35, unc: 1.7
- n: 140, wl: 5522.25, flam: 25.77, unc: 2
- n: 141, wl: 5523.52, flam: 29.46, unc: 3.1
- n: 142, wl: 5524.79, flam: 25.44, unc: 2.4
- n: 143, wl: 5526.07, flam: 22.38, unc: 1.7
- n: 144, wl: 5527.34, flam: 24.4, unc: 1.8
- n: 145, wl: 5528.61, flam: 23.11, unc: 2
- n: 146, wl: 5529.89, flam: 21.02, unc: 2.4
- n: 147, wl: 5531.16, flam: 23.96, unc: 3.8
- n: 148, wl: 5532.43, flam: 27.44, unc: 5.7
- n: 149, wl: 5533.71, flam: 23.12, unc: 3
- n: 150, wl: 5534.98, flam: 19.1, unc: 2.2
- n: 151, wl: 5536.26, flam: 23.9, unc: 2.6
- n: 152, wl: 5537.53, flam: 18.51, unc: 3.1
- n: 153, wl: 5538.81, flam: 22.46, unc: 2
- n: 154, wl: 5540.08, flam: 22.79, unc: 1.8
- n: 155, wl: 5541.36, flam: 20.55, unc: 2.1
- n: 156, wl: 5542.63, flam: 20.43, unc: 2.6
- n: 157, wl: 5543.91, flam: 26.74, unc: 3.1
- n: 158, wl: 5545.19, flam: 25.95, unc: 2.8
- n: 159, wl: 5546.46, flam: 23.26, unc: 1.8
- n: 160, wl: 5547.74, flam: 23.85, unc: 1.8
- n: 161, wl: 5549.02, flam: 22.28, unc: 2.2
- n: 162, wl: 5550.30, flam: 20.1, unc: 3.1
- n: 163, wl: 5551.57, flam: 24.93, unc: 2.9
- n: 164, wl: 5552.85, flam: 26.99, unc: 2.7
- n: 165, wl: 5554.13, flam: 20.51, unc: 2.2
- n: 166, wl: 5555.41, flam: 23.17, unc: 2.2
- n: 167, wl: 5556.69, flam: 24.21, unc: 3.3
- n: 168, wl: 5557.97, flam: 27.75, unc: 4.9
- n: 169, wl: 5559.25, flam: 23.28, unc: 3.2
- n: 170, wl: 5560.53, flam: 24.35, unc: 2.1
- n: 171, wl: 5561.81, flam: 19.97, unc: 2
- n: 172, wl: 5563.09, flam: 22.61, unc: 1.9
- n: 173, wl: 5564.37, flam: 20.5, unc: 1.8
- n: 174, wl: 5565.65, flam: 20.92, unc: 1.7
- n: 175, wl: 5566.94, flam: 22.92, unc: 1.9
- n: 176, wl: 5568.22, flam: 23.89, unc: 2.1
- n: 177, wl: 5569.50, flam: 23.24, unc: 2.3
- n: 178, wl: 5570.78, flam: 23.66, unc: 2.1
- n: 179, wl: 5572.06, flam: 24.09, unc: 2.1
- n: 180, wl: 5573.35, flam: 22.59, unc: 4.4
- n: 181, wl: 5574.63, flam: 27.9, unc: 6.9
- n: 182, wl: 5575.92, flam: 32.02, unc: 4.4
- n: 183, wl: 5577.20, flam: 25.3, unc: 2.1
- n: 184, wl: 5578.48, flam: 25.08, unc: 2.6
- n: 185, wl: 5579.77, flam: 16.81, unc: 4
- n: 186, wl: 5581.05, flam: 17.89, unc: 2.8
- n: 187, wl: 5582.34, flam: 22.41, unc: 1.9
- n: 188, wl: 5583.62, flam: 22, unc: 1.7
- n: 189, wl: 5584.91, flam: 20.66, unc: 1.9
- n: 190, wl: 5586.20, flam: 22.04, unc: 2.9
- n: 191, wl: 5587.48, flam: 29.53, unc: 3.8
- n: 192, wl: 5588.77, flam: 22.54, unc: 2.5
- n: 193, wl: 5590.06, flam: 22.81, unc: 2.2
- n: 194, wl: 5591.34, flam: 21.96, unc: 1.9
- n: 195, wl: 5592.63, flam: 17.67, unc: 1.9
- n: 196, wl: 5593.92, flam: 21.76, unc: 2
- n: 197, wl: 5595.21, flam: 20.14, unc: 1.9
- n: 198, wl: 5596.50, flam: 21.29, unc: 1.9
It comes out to 529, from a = 23.0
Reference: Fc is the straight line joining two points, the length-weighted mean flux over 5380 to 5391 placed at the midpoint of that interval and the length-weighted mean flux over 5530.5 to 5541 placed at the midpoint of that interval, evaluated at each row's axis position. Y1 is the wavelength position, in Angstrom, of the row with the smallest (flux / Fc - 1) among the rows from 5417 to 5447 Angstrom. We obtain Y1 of 5431.45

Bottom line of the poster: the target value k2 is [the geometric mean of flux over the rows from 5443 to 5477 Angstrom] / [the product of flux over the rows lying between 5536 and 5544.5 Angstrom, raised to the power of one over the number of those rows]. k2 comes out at 1.02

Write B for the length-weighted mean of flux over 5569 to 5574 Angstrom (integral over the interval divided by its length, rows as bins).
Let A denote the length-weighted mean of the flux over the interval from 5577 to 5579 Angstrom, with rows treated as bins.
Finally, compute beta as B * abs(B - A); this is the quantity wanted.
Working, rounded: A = 25.2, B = 23.4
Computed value 42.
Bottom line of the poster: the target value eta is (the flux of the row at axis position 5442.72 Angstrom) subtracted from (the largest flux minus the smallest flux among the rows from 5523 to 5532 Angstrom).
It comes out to -14.2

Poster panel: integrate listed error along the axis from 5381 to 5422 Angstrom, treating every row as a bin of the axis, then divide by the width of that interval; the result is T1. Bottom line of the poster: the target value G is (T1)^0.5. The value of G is 1.51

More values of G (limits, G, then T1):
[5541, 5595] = 1.62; 2.6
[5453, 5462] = 1.68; 2.8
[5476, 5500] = 1.53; 2.3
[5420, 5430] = 1.41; 2.0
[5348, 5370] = 2.08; 4.3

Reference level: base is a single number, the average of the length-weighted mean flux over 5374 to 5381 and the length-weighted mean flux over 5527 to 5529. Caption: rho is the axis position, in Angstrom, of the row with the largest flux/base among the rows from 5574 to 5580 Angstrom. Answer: 5575.92 Angstrom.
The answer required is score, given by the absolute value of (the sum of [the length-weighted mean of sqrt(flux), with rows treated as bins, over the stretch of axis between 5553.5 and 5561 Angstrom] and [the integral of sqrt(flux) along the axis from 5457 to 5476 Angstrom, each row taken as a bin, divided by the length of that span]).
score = 9.71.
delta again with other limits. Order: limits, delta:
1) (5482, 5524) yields 550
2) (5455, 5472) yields 525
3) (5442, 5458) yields 474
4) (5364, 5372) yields 552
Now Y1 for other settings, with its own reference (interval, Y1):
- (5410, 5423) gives 5410.24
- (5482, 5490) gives 5485.50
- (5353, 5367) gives 5359.40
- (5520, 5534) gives 5529.89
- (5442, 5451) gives 5450.25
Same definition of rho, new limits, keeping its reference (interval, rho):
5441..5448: 5441.47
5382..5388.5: 5384.14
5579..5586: 5582.34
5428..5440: 5433.96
